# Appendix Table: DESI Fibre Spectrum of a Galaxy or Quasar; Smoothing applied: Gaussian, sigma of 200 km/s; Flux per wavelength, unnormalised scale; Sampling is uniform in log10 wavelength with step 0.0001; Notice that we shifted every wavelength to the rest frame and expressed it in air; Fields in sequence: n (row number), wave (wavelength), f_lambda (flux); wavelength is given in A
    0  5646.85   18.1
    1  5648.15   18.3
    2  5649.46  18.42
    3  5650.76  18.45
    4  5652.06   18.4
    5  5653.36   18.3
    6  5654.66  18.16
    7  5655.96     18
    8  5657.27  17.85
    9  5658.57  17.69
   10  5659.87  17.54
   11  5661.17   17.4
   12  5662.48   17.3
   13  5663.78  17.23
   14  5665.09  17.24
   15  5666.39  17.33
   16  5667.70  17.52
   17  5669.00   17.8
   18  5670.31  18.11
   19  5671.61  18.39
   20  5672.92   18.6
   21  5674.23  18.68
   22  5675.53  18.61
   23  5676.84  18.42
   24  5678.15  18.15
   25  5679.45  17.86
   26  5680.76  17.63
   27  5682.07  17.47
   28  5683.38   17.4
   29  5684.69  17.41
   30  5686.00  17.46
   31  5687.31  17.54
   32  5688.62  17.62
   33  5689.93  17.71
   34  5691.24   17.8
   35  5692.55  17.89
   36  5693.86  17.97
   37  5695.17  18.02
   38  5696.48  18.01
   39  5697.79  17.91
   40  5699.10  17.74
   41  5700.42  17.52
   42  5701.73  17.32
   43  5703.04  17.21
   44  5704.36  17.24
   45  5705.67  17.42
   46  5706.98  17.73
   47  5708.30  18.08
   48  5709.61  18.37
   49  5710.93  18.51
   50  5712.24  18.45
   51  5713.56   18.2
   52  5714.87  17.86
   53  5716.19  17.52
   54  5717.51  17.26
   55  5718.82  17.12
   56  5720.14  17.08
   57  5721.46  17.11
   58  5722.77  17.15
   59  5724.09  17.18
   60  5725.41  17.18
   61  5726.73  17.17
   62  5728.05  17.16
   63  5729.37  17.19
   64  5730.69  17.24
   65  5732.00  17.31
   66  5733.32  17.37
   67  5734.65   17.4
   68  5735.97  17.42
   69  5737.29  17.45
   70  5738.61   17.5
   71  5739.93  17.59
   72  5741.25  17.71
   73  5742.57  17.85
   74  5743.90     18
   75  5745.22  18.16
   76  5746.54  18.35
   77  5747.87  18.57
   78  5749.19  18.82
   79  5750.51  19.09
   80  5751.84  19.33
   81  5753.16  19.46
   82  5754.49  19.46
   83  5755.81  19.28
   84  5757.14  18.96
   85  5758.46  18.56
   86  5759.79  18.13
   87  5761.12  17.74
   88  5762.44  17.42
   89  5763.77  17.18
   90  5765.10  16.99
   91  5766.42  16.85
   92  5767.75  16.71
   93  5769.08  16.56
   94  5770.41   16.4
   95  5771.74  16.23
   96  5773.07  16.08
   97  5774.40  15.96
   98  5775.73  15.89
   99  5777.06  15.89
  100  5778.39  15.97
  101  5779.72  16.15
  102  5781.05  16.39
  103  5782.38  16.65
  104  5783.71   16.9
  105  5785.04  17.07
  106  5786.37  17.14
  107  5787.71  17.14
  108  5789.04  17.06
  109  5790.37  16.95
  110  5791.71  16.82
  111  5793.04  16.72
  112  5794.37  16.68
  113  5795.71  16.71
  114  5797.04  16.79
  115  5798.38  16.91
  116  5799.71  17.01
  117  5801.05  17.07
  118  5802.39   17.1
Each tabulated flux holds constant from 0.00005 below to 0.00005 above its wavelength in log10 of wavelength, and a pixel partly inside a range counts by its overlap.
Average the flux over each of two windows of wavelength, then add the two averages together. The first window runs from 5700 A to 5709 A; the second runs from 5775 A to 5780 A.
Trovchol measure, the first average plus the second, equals 33.5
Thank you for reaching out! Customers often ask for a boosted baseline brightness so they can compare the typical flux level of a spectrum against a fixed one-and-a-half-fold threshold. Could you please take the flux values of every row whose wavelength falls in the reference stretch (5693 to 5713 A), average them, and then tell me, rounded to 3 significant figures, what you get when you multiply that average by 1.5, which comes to 26.8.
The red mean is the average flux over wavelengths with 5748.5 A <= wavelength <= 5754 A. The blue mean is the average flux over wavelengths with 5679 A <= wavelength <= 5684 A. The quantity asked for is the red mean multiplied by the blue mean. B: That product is 337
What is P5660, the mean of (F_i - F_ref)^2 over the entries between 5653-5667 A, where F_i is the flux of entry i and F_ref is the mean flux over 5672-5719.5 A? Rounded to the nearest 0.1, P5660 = 0.2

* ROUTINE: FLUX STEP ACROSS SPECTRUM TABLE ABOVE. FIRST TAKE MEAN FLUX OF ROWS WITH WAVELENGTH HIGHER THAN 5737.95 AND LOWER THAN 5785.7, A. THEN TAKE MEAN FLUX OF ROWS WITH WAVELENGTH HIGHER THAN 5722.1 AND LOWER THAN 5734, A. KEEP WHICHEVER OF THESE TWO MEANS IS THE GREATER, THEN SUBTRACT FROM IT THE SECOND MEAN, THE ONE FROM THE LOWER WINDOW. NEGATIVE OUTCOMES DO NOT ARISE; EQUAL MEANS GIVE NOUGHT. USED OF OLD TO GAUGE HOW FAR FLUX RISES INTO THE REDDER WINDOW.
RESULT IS 0.28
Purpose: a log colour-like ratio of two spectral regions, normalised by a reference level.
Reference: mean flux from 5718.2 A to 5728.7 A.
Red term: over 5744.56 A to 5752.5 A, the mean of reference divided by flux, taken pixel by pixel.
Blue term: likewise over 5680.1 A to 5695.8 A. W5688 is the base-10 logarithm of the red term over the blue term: -0.025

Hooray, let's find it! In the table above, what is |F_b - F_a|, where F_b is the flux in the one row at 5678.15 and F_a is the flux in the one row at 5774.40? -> 2.2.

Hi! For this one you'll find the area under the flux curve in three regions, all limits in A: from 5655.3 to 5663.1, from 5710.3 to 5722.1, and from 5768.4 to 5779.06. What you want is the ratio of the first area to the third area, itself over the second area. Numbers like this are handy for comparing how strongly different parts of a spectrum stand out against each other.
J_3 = 0.0038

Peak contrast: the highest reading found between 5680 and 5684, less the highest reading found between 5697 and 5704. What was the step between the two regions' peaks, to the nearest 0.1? -0.3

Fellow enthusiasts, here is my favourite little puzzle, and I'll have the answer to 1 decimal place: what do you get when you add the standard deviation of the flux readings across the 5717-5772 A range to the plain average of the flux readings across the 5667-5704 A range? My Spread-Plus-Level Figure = 18.7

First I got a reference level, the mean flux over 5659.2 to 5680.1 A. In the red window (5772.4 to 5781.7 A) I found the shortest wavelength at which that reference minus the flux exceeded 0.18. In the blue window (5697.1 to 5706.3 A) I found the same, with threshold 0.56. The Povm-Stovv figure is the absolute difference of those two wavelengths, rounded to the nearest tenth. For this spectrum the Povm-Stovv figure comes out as 71.3 A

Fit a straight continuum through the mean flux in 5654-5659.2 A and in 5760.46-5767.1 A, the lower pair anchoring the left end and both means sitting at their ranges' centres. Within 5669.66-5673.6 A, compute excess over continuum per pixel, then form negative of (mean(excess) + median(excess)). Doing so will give -1.1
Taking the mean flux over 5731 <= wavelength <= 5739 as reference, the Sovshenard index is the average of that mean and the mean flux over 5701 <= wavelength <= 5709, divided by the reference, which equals 1.00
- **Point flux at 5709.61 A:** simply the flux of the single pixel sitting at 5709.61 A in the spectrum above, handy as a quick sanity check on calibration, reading 18.37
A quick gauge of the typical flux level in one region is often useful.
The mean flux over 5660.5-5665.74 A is 17.3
